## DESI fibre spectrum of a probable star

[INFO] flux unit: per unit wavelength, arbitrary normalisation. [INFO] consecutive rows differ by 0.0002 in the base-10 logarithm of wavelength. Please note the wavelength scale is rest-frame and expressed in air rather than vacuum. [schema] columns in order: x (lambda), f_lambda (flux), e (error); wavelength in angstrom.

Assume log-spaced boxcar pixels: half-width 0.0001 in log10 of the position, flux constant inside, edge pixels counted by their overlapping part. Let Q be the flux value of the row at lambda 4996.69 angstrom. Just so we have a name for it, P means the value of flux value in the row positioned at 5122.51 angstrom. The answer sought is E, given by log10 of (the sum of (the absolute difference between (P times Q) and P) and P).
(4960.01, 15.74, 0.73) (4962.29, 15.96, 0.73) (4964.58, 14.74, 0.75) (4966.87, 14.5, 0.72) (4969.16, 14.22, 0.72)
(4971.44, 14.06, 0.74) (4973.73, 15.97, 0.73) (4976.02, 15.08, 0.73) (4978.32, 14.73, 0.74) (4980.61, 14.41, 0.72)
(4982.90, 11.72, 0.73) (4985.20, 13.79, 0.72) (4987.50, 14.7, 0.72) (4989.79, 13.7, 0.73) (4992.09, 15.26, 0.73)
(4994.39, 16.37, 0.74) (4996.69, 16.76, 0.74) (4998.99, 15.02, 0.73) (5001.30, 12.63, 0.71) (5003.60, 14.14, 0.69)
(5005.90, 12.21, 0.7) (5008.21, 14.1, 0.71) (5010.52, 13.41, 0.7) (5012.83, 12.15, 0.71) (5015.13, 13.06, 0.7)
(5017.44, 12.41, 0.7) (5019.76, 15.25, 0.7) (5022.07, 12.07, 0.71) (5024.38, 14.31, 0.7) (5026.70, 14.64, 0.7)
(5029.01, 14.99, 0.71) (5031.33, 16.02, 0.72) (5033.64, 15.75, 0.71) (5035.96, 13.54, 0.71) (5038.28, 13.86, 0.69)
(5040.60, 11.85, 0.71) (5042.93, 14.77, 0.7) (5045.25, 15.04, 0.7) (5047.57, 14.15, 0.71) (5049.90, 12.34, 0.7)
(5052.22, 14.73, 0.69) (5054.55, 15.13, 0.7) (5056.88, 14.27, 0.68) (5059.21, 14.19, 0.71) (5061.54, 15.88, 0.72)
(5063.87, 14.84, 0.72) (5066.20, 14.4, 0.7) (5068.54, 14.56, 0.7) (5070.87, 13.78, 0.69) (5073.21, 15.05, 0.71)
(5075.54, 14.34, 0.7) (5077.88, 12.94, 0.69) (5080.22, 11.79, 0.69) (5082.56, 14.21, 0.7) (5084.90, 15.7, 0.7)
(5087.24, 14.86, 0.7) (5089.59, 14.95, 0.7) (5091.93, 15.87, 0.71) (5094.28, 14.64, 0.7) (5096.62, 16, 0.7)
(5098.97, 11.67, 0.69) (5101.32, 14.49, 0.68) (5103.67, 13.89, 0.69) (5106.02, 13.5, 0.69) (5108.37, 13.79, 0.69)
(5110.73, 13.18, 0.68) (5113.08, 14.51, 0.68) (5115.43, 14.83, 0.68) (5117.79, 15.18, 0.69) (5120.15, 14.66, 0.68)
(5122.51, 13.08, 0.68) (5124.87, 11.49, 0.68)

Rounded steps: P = 13.08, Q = 16.76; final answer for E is 2.34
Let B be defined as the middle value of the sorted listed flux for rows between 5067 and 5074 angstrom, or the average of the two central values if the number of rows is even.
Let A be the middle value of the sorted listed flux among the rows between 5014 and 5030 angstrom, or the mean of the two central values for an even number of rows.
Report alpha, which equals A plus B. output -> 28.9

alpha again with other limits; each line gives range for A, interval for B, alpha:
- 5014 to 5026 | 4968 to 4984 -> 27.5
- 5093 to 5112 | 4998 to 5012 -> 27.6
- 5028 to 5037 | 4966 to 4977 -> 29.9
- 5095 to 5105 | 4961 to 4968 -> 28.9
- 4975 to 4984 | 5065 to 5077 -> 29.0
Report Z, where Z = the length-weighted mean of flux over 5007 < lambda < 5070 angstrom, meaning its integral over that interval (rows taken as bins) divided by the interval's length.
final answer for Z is 14.1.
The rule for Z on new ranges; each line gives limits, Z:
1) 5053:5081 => 14.3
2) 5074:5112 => 14.1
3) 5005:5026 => 13.3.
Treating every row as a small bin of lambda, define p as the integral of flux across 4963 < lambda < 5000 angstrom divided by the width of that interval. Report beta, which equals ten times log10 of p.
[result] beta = 11.7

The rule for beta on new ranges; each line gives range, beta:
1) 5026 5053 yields 11.6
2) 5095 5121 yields 11.5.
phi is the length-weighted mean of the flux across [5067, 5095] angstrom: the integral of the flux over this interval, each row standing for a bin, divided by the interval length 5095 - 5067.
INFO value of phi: 14.38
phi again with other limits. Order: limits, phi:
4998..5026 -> 13.40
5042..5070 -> 14.52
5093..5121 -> 14.19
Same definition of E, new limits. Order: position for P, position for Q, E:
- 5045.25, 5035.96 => 2.31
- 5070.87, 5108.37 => 2.28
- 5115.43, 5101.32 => 2.33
